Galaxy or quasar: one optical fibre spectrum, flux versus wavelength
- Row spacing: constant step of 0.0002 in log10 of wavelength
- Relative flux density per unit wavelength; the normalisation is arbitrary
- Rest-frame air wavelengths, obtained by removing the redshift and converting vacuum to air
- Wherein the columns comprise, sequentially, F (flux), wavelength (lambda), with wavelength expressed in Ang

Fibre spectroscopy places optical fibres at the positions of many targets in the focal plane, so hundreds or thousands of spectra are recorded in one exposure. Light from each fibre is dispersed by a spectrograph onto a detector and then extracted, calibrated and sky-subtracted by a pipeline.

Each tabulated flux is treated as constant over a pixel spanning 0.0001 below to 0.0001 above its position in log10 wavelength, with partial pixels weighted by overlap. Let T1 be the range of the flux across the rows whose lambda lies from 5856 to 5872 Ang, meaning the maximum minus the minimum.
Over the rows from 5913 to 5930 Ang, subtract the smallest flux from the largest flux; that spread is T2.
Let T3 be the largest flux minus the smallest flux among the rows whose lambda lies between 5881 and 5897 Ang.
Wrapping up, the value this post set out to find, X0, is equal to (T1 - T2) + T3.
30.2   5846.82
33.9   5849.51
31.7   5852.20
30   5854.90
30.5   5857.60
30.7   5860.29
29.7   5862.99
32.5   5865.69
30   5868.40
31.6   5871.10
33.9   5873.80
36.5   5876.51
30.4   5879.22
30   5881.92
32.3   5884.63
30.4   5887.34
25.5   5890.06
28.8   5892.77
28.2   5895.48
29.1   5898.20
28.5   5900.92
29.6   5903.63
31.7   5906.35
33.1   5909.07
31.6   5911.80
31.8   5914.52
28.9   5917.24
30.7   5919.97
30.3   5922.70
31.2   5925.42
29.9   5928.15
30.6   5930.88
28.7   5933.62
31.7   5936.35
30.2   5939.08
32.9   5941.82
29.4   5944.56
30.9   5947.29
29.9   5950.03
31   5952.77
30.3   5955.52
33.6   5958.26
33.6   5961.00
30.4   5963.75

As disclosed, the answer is 6.7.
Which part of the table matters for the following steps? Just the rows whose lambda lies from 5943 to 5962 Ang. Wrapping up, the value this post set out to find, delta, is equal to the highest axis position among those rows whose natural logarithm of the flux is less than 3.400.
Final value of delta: 5950.03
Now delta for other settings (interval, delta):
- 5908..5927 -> 5917.24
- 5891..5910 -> 5903.63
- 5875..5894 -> 5892.77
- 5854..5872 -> 5862.99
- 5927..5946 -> 5944.56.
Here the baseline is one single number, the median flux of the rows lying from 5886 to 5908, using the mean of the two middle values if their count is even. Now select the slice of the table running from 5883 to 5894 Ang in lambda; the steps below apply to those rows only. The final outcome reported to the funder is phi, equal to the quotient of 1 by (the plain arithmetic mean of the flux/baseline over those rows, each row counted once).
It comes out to 0.990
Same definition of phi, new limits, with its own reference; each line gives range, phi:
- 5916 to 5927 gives 0.956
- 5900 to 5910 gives 0.942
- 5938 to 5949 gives 0.938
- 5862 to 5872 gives 0.935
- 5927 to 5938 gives 0.958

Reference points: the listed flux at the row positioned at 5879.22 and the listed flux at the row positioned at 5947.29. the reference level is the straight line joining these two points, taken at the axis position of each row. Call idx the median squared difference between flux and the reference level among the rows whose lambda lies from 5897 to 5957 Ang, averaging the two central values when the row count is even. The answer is 0.9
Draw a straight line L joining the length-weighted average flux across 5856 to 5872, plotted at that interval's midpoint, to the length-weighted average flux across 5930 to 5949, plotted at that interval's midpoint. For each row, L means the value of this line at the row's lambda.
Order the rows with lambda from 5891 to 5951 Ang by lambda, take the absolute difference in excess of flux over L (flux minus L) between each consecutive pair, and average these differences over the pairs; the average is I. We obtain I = 1.5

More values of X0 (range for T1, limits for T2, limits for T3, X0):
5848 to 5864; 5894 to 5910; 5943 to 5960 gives 3.5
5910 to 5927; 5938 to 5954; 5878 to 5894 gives 6.2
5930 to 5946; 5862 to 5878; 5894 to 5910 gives 2.3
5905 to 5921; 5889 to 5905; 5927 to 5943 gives 4.3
